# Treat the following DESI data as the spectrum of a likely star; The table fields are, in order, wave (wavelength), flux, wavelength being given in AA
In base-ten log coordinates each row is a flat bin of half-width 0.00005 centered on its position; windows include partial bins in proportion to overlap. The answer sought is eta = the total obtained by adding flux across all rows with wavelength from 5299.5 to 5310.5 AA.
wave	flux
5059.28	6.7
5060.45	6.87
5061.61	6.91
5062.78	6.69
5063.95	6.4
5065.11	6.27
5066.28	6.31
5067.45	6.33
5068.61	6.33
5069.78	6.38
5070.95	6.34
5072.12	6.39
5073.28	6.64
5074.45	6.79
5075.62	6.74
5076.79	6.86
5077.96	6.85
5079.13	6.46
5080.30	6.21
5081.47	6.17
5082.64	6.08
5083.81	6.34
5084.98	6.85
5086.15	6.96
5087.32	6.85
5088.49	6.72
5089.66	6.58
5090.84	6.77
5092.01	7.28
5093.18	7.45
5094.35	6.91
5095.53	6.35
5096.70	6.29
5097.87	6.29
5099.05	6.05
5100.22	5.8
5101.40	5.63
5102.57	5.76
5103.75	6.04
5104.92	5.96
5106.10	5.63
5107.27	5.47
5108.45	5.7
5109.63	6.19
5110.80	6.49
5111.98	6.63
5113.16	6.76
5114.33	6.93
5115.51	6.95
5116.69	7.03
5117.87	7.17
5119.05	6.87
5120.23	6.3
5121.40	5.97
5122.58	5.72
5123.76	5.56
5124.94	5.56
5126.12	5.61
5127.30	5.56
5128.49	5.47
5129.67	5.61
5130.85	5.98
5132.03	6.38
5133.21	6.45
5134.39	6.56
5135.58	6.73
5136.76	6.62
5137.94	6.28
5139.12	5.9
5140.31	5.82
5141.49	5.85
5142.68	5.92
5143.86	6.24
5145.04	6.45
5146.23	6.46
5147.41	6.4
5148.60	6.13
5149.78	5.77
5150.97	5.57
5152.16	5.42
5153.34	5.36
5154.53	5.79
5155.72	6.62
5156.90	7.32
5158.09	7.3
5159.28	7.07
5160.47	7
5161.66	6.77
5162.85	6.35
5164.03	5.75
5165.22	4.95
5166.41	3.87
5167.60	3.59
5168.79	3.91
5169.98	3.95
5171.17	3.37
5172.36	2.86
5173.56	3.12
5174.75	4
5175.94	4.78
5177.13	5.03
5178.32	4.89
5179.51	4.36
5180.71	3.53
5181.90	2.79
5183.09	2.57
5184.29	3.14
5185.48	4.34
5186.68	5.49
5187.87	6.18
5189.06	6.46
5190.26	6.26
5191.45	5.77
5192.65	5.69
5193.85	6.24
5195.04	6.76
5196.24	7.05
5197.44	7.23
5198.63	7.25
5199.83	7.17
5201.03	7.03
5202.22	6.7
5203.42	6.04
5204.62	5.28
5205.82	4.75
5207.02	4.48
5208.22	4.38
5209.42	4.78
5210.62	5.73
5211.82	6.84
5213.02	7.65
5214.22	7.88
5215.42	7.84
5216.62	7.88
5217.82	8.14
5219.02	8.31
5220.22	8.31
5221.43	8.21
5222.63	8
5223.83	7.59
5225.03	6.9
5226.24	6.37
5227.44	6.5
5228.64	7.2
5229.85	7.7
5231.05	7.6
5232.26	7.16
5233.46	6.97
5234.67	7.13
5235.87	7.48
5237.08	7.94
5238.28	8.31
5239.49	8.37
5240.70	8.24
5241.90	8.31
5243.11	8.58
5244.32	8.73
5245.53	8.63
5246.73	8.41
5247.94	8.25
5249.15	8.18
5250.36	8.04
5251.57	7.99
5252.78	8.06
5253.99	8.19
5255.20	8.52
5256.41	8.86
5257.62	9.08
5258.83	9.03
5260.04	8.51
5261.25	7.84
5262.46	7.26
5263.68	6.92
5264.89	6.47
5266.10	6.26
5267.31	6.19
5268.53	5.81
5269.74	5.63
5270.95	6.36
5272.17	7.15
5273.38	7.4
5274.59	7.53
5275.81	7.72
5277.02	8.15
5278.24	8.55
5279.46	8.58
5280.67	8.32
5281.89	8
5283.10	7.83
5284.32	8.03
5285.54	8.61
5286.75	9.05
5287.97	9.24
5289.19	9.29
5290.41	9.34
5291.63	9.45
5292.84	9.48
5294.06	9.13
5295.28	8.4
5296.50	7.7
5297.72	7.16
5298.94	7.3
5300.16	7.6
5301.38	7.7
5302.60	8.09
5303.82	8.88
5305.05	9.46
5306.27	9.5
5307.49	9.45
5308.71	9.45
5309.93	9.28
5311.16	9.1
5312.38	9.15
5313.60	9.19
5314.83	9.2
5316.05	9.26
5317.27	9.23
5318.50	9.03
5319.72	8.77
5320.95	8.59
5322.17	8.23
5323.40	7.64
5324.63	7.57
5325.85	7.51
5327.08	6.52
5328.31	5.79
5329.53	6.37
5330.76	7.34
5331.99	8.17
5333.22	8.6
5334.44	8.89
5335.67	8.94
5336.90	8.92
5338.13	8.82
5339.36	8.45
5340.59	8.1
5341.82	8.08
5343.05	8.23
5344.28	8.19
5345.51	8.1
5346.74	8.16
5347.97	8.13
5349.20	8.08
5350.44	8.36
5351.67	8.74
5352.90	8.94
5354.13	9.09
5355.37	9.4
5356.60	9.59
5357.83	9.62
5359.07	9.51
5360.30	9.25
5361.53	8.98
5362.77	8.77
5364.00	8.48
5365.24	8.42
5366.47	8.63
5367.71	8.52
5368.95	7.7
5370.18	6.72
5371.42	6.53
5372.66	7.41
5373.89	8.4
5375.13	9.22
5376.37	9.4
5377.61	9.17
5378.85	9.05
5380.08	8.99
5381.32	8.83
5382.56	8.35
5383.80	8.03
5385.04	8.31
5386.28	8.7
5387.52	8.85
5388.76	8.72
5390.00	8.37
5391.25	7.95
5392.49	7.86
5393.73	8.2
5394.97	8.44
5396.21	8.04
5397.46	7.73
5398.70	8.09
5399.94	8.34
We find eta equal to 79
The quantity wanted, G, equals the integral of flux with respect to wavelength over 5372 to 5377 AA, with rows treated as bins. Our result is 43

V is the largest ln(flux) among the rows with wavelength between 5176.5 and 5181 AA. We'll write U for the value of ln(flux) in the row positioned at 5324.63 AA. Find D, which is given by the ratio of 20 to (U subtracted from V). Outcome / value -49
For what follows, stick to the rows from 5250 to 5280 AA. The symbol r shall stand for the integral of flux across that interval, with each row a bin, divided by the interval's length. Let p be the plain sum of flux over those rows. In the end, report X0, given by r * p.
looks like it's 1444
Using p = 190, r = 7.6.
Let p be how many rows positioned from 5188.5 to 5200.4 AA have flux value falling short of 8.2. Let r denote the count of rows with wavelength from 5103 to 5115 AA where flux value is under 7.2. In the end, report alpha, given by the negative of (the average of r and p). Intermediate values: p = 10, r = 10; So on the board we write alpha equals -10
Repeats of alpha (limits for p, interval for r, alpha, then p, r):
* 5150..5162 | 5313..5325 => -5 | 10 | 0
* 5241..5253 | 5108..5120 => -7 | 4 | 10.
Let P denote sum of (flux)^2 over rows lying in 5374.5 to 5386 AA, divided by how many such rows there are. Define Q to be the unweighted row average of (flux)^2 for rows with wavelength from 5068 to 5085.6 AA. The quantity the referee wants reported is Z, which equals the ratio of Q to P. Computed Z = 0.5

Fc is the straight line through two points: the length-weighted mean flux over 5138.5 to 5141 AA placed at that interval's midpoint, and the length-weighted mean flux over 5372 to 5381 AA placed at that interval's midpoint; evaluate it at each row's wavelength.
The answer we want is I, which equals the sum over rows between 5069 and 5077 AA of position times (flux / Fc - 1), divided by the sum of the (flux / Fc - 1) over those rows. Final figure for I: 5073.5 AA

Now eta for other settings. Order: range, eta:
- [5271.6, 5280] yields 55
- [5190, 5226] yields 202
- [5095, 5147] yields 271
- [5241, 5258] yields 118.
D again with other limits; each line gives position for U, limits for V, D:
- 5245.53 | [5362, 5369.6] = 1243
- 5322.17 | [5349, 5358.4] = 128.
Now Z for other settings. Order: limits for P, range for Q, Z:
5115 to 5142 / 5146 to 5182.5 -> 0.7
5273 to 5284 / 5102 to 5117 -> 0.6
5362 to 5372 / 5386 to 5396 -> 1.1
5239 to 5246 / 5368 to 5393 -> 1.0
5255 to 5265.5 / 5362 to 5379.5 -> 1.1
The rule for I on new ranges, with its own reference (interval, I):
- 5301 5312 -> 5307.5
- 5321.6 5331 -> 5327.9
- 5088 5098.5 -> 5092.7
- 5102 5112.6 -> 5108.4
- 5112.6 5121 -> 5116.5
